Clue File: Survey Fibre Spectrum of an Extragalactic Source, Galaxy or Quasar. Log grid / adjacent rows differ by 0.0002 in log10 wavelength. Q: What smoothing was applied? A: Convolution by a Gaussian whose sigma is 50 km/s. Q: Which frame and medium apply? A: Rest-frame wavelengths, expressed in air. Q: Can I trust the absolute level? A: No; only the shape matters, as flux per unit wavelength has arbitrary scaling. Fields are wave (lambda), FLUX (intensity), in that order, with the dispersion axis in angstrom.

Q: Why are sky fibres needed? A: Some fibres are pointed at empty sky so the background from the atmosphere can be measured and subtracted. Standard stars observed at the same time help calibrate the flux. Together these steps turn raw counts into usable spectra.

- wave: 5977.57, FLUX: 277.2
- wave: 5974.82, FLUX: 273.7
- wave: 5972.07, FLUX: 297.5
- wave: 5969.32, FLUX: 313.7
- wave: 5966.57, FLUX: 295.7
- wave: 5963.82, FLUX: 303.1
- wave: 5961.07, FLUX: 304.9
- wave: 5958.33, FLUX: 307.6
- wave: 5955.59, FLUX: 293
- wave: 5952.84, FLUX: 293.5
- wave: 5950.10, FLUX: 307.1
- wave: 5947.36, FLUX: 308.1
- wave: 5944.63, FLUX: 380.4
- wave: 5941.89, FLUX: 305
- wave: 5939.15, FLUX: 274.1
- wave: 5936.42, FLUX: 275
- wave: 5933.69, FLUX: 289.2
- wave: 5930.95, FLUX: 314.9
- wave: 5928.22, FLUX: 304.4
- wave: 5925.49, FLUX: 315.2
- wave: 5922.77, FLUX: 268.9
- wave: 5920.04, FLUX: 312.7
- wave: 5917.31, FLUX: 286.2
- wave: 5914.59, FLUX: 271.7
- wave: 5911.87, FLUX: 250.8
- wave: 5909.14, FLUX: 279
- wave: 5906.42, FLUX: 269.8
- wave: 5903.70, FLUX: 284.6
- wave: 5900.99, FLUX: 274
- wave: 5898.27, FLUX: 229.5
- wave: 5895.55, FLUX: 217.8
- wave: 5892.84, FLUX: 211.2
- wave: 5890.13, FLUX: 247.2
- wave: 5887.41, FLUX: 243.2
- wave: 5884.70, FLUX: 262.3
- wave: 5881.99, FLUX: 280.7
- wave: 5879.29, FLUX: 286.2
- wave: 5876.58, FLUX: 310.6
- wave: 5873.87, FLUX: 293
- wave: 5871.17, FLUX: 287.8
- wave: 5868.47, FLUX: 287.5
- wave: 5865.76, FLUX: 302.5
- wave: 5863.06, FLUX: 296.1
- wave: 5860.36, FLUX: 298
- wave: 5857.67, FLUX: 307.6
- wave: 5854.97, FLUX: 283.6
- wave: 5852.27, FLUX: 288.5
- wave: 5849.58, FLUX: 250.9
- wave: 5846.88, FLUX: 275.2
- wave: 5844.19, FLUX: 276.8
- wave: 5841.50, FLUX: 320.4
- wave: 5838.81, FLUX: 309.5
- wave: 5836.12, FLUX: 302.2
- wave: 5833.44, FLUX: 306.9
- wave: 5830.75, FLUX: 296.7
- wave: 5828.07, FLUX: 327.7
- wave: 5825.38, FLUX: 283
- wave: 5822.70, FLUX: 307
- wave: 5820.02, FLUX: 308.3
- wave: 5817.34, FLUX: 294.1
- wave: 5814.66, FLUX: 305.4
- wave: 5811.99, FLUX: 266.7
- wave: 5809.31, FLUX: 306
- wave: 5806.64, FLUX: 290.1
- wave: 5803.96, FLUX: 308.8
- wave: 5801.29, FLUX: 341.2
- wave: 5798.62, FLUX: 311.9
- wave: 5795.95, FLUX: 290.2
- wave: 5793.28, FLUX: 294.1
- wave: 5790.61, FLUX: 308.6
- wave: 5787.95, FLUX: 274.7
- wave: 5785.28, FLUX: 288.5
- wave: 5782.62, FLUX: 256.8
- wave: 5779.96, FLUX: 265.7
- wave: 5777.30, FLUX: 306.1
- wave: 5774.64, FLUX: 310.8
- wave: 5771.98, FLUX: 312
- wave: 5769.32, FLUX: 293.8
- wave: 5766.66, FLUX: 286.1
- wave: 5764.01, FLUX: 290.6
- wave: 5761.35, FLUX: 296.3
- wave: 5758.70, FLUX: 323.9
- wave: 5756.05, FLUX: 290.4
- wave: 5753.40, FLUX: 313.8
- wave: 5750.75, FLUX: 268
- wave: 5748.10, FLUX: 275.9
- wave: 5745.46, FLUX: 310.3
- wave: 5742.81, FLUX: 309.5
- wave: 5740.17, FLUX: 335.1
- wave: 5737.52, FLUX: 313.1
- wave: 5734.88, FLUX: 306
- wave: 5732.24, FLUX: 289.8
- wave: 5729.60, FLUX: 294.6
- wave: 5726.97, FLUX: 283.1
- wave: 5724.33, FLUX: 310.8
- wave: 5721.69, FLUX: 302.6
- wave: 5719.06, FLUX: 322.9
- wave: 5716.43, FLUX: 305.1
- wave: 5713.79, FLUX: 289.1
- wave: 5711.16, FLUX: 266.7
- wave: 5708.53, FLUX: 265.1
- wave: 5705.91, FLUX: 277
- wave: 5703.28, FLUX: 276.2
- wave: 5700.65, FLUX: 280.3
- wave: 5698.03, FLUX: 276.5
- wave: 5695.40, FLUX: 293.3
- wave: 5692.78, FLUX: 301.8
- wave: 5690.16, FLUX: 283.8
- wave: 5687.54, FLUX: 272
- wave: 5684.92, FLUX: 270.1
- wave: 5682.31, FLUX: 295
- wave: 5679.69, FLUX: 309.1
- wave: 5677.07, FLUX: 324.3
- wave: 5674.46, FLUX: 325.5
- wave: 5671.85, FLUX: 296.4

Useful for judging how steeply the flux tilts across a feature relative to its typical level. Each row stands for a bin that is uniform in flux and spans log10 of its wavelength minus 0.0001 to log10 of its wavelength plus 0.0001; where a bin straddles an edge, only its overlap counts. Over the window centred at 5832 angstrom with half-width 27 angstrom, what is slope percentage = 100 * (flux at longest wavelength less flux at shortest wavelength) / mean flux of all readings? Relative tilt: 6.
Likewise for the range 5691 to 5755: 4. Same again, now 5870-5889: -16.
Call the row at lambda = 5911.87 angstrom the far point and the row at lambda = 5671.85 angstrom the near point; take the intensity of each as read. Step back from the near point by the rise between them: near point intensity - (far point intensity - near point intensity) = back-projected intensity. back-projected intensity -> 342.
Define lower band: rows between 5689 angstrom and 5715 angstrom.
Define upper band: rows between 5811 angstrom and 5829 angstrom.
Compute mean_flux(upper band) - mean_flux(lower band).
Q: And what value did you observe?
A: 18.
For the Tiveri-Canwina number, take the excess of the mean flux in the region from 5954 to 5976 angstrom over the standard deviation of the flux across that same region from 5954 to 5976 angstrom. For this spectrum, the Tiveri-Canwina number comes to 287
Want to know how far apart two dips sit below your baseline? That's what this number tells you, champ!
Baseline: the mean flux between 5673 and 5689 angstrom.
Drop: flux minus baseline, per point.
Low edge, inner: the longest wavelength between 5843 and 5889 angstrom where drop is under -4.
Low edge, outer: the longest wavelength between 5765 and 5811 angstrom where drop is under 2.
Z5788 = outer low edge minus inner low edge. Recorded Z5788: -80.8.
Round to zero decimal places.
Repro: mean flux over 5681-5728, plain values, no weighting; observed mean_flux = 287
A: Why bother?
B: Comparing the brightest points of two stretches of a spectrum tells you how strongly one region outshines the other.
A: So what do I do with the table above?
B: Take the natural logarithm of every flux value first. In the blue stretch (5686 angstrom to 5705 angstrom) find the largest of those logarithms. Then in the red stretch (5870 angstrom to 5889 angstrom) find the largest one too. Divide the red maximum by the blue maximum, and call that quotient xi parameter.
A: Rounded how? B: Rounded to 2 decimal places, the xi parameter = 1.01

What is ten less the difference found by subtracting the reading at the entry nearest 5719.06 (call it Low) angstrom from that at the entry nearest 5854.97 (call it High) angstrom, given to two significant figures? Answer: 49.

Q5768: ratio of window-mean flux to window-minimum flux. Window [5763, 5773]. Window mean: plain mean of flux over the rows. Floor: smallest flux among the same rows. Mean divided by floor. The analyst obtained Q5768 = 1.03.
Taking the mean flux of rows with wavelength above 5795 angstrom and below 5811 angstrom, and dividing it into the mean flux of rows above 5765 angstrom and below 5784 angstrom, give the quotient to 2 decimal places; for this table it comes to 0.94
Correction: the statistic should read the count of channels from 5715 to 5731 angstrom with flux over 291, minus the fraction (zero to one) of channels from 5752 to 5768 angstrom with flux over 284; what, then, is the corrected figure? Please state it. 4.0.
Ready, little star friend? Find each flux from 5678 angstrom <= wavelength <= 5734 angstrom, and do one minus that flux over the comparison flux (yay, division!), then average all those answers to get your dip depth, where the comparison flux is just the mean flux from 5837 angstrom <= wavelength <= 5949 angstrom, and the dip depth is -0.02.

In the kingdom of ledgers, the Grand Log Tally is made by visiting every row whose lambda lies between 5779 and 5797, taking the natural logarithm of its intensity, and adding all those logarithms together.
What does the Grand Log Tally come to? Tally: 39.50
